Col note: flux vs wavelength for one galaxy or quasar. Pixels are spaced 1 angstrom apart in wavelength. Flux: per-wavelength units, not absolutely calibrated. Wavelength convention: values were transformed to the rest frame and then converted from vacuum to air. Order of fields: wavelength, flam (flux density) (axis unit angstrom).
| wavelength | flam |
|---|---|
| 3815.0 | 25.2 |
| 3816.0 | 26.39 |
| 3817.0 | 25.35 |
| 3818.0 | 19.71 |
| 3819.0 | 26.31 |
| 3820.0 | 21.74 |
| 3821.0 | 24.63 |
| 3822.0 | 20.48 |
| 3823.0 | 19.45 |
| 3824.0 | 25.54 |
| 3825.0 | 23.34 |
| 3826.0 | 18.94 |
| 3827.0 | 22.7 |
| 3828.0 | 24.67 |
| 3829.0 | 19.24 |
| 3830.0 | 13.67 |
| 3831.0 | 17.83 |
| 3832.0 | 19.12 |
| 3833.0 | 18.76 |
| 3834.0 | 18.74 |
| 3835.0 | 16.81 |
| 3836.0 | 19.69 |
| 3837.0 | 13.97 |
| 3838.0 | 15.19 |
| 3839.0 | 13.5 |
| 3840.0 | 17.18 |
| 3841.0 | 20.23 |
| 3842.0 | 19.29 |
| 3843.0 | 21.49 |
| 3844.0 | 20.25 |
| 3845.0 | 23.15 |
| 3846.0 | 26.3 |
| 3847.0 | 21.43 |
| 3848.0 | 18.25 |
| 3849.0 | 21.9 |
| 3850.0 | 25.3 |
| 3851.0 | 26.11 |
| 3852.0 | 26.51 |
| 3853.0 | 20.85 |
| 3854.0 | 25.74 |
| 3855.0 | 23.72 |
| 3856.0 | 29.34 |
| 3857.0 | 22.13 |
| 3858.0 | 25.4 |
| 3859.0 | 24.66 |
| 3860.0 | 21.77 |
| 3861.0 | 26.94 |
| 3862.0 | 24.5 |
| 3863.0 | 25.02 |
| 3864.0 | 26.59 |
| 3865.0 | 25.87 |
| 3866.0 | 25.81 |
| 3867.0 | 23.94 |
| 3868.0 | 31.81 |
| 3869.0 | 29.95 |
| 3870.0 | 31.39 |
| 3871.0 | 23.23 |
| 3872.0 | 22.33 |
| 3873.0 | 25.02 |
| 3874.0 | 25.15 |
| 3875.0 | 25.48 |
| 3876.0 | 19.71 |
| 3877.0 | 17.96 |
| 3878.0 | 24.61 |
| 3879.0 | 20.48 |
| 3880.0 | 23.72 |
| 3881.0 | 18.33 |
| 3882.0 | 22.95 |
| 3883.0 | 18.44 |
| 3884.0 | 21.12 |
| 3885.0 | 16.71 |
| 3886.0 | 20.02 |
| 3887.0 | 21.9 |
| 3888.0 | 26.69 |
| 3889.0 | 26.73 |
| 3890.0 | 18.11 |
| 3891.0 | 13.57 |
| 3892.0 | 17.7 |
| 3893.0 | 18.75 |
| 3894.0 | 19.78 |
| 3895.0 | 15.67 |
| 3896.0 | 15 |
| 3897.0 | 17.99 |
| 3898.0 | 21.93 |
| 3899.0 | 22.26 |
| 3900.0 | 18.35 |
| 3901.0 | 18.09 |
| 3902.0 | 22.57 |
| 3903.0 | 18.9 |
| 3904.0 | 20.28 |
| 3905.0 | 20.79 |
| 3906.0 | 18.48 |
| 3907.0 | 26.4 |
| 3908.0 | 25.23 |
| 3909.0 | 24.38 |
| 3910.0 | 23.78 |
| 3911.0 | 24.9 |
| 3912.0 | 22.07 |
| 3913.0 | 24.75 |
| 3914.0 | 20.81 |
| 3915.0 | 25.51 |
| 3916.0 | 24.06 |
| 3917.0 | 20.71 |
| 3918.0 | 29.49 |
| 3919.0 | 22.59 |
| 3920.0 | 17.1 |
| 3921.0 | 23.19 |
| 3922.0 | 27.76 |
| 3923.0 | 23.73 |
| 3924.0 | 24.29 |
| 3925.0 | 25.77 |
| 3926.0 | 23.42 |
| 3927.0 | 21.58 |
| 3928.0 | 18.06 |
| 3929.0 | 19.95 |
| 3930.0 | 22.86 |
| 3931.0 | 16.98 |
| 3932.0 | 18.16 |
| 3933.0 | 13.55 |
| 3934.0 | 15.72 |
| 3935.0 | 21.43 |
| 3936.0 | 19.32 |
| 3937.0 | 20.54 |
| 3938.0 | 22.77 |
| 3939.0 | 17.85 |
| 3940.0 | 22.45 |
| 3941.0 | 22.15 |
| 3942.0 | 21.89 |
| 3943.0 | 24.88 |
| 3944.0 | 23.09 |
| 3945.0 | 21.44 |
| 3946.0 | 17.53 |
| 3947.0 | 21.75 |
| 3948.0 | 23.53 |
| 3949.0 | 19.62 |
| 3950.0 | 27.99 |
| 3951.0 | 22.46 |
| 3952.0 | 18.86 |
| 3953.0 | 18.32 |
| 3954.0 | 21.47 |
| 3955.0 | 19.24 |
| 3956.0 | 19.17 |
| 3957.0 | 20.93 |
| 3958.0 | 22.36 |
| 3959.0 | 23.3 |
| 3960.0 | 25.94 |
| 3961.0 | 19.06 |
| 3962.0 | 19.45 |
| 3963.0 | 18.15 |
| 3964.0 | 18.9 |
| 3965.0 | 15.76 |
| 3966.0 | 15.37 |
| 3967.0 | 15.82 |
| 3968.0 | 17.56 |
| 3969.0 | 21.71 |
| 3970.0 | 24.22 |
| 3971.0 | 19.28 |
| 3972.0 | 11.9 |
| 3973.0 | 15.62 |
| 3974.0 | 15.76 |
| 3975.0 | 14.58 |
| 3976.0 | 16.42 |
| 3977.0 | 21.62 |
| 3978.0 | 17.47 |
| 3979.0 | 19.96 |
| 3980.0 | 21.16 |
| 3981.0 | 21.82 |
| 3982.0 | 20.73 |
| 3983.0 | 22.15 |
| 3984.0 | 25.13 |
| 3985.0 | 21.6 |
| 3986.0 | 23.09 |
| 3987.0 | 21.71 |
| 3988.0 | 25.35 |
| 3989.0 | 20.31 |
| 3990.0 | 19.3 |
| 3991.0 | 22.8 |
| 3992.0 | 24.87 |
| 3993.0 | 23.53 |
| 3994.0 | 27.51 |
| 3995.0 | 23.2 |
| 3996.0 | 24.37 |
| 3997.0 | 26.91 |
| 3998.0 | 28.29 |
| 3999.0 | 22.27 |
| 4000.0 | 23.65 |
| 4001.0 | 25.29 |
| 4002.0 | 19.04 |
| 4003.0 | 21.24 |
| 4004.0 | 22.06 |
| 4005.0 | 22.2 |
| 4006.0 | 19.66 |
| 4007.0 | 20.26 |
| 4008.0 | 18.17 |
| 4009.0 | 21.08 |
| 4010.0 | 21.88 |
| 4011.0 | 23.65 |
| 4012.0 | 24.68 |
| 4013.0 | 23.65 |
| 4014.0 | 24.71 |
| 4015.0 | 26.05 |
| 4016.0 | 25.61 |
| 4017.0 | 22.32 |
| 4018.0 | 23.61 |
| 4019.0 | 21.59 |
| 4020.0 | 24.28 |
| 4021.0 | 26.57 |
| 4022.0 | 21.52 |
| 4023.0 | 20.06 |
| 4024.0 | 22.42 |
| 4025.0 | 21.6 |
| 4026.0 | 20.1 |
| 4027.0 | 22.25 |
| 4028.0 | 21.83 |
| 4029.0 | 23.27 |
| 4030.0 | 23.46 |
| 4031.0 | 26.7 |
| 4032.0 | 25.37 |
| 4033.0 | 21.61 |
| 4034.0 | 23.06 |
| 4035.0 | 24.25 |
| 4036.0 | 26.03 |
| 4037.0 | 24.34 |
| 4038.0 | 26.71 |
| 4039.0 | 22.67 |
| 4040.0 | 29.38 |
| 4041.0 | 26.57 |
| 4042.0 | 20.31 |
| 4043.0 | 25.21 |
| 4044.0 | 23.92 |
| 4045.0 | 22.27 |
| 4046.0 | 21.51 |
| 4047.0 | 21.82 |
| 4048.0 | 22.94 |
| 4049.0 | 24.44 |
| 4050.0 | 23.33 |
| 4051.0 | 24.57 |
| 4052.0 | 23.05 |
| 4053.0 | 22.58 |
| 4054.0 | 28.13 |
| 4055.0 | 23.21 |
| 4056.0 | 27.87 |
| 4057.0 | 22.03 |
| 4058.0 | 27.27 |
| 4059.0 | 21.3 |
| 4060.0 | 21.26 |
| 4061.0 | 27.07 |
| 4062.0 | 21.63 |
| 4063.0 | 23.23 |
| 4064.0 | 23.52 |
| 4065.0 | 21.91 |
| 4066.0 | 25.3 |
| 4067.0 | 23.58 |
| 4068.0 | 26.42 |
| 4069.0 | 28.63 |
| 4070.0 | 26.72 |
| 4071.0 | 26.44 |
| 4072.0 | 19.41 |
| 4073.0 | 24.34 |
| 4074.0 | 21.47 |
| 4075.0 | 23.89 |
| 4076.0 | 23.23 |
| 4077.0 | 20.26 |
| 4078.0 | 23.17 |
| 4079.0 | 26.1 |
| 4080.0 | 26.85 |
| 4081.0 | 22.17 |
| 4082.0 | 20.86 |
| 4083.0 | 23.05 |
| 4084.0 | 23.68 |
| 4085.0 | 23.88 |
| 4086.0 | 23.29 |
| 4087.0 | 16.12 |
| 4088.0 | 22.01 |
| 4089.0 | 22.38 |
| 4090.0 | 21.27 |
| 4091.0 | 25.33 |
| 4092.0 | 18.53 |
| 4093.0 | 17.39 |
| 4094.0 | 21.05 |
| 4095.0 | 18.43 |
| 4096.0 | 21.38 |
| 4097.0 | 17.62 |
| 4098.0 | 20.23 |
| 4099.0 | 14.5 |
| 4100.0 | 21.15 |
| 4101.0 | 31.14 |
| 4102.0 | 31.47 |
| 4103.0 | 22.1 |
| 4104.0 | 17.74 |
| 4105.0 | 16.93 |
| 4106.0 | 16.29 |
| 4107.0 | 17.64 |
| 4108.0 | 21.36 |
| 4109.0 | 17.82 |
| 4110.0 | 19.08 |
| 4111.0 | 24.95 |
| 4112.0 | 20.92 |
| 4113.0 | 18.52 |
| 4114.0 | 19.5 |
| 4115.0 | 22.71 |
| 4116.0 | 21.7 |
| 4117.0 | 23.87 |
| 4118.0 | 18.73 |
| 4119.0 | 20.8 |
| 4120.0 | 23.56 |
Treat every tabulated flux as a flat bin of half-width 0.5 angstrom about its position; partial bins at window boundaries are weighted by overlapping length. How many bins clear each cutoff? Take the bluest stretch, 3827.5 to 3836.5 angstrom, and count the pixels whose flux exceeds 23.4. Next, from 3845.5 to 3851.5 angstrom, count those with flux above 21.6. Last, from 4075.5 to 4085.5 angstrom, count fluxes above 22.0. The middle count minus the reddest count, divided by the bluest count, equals -4.0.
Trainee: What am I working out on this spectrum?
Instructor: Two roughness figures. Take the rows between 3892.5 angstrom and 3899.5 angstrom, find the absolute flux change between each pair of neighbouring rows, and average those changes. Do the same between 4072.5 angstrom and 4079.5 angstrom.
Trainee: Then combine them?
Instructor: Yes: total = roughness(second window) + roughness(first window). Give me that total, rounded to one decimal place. 4.6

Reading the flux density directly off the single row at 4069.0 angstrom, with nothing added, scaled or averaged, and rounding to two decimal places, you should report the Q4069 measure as 28.63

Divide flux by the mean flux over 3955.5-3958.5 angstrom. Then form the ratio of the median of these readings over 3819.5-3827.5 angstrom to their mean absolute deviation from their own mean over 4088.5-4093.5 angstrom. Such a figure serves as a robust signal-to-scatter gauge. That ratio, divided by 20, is 0.46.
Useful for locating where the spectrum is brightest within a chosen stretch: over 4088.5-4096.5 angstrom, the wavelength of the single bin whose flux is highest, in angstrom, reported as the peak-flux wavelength 4091.0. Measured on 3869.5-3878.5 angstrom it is 3870.0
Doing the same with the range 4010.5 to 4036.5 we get 4031.0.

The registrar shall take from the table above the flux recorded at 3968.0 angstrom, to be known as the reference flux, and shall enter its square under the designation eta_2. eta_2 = 308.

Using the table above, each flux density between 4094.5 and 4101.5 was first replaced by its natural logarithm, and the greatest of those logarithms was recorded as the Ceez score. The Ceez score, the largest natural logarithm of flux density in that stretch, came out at 3.44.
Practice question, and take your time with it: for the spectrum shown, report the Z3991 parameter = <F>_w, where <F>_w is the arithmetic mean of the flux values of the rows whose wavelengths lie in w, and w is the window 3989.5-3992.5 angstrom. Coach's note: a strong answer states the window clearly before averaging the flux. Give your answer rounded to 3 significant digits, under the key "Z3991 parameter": 22.3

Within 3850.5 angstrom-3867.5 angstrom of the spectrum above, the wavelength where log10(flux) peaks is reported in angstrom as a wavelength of 3856.0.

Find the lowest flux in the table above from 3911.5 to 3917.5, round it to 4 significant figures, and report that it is 20.71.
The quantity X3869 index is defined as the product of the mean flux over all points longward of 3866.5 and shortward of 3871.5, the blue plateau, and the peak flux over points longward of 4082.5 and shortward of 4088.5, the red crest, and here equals 670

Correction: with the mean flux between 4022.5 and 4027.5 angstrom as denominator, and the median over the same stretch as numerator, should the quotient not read 1.01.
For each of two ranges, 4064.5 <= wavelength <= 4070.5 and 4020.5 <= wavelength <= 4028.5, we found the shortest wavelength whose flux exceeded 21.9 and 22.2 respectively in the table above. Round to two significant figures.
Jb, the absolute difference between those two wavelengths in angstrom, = 44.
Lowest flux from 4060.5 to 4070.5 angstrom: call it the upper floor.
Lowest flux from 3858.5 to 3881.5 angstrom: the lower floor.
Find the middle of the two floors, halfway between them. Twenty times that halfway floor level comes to 396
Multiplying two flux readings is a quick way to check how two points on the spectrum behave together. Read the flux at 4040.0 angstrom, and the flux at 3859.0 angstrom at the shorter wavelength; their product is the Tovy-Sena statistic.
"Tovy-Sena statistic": 725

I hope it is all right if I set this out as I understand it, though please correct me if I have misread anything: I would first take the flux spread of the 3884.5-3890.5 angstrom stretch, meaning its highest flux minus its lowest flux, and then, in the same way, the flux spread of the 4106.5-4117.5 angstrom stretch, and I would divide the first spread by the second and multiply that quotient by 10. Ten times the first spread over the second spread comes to 13.7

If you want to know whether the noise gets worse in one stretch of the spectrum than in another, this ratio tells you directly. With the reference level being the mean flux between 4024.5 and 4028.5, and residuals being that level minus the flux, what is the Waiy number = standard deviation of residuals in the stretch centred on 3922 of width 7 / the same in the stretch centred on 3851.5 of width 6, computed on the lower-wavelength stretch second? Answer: 1.4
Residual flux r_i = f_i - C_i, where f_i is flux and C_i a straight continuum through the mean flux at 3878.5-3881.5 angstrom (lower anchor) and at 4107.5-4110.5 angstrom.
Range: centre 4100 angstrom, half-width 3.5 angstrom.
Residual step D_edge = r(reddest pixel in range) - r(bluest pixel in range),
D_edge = 4.5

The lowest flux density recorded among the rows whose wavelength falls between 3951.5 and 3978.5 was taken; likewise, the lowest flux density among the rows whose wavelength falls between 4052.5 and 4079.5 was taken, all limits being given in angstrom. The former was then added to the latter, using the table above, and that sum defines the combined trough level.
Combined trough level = 31.3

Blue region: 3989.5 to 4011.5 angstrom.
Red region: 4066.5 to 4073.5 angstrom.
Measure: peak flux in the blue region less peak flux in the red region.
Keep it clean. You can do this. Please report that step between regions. 0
